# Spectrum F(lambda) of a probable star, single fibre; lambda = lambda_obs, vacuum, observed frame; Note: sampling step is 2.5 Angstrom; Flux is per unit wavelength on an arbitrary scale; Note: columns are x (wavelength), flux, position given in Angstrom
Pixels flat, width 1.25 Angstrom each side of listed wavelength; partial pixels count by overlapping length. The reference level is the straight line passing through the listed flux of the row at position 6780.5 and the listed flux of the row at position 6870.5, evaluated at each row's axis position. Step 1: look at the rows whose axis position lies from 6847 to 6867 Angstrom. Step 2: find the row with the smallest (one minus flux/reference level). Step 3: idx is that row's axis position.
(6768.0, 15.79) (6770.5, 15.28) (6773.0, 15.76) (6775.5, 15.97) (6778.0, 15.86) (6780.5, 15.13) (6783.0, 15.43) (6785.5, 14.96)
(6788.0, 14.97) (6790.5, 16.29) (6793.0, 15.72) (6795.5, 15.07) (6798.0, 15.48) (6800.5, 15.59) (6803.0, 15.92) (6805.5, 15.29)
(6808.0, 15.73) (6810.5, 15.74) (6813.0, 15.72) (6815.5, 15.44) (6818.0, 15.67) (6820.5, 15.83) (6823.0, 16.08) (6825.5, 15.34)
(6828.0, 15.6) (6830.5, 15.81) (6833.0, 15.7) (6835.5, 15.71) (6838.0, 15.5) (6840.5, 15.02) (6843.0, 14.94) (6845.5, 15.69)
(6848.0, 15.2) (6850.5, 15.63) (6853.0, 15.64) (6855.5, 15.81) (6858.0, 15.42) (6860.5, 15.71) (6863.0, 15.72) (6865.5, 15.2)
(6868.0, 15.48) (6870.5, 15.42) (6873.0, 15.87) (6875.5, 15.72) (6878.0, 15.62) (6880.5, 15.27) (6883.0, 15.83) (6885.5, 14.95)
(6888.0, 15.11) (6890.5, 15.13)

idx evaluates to 6855.5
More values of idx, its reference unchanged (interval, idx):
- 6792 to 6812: 6803.0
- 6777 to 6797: 6790.5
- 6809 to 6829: 6823.0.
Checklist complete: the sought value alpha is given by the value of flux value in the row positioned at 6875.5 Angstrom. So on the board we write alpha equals 15.72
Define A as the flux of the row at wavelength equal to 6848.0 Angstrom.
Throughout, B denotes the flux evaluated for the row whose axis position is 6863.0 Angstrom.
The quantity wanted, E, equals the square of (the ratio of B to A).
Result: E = 1.07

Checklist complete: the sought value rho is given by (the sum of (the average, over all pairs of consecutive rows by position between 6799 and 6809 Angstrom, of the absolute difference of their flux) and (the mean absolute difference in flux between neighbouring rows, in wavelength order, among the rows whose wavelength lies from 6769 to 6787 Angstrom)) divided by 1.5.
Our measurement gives 0.57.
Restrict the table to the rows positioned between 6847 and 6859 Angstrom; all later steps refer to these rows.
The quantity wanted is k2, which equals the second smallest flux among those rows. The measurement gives 15.42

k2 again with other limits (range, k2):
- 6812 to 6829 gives 15.44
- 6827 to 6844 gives 15.02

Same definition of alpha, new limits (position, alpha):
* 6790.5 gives 16.29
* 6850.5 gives 15.63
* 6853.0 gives 15.64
